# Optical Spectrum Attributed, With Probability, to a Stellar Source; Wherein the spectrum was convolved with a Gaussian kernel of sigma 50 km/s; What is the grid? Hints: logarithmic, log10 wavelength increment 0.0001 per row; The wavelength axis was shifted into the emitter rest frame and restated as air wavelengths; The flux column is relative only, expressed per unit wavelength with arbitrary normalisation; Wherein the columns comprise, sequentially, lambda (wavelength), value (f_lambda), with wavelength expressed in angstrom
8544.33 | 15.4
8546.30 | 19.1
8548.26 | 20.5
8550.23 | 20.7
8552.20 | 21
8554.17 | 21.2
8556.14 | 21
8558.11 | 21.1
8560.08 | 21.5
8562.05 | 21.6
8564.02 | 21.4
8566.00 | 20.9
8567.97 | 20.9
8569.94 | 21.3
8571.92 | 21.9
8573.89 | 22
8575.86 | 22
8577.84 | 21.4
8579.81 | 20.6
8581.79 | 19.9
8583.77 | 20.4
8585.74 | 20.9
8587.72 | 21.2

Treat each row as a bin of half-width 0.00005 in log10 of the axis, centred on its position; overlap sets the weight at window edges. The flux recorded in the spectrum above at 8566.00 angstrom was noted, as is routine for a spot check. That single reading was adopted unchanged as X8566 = 20.9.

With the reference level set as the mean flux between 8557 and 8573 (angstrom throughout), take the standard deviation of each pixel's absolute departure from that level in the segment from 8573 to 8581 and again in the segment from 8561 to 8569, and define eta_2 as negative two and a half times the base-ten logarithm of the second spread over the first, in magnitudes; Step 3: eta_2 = 0.7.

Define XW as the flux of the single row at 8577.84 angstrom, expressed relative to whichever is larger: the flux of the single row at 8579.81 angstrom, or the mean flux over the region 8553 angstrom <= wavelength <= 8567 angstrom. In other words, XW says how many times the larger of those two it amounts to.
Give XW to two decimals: 1.01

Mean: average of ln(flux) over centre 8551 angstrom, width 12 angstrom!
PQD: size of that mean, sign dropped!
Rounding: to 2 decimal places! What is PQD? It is 3.02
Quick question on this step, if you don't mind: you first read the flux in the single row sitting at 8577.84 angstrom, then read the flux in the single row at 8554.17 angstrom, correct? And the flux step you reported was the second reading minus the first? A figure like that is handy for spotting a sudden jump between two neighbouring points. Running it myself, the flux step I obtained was -0.2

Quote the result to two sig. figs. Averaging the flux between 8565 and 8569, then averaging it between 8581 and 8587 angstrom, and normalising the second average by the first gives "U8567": 0.98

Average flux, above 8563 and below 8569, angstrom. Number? 21.1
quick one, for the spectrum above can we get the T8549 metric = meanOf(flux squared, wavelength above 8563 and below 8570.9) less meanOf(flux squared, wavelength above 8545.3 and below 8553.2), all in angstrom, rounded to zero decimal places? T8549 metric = 33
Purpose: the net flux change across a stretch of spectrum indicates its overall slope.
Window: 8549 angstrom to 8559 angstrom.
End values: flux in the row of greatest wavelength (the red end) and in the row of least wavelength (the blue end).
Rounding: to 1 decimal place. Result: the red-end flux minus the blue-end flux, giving 0.4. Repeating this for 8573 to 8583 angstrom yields -2.1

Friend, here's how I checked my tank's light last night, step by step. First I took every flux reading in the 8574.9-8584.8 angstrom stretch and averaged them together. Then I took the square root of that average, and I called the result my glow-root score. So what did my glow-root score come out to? 4.57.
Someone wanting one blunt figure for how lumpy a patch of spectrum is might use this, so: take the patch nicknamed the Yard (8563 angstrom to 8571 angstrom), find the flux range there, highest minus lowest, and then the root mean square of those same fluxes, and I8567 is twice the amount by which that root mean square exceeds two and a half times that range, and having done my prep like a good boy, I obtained 40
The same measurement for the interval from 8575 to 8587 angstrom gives 31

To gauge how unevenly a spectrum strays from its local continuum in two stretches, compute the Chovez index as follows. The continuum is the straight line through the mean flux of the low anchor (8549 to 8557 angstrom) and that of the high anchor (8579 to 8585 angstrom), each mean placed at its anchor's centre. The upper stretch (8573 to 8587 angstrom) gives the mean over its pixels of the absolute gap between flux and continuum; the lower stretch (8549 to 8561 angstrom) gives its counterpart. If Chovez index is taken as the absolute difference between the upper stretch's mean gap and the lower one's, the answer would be 0.5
